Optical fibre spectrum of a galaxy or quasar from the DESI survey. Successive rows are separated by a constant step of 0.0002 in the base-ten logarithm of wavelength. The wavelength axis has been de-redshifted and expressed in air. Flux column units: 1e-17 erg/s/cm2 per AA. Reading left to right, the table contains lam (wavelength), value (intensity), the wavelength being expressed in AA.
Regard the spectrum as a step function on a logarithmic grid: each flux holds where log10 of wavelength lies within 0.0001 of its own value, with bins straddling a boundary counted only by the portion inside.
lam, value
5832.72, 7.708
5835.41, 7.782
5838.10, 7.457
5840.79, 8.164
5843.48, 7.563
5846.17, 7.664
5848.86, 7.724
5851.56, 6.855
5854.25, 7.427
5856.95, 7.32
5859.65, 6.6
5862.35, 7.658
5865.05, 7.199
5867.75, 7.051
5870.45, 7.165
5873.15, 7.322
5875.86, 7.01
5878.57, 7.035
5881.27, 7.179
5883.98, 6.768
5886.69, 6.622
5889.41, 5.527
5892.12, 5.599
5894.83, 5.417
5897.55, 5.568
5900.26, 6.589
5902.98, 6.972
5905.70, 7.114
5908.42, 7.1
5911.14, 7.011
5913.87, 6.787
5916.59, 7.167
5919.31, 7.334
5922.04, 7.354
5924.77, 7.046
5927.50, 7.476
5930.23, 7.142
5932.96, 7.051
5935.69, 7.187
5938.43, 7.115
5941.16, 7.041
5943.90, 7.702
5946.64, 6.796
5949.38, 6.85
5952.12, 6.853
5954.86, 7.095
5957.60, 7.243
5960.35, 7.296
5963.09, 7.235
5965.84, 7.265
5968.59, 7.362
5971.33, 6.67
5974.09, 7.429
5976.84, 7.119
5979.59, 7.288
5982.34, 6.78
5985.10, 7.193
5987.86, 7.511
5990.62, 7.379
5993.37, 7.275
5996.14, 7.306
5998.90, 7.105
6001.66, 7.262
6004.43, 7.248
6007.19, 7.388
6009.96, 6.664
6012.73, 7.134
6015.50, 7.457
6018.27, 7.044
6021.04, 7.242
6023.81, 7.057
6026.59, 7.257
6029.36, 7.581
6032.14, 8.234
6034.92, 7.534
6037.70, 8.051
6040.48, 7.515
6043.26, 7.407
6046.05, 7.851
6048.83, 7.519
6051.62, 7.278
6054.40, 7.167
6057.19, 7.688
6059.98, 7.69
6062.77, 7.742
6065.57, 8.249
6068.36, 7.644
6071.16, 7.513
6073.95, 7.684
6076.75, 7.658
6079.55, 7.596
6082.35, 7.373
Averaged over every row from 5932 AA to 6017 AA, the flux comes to 7.17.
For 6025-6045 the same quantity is 7.65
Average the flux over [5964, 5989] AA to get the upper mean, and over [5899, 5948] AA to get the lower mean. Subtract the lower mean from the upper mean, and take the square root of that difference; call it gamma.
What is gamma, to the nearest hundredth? 0.26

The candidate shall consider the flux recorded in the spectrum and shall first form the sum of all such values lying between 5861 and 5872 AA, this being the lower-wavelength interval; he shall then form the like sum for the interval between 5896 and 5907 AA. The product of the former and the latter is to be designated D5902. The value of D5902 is 763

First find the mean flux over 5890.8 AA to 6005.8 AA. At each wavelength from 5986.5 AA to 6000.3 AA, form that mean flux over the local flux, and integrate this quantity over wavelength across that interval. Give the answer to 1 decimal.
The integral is 13.3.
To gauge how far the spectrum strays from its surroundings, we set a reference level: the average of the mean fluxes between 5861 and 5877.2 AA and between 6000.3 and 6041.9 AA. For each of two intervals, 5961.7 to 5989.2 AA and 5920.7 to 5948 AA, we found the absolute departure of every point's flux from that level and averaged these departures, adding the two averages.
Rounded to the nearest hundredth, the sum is 0.44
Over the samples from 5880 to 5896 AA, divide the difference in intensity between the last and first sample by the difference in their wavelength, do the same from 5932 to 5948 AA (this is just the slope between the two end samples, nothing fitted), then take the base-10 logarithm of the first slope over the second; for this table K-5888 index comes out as 0.8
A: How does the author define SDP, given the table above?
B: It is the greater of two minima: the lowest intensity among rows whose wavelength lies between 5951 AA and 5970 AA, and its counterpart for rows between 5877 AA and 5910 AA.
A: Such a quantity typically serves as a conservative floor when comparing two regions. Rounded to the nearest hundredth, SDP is 6.85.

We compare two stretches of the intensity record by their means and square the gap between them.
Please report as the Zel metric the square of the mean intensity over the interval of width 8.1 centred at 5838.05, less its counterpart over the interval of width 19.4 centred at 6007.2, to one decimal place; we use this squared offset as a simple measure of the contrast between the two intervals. 0.4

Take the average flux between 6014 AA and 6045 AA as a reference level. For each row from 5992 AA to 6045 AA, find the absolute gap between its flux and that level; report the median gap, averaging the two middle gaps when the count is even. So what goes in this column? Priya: 0.23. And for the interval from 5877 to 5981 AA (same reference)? 0.39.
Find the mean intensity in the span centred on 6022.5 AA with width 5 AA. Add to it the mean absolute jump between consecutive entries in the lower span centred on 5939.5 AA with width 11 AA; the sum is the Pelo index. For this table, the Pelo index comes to 7.4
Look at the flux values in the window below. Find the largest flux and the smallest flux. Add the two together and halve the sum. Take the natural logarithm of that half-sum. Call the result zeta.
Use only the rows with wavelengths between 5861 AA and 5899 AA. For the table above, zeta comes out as 1.88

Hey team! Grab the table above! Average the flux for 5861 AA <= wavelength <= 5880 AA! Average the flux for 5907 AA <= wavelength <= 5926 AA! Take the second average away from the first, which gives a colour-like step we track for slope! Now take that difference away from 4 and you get 3.9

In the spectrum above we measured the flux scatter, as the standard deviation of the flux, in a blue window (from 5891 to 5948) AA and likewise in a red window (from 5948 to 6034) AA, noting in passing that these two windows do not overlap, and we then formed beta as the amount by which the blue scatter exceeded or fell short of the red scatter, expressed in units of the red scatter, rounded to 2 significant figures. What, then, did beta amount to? 1.1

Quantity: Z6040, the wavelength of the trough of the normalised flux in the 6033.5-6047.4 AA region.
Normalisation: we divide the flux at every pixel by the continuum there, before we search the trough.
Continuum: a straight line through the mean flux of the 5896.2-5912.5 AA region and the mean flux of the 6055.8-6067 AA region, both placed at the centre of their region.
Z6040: 6043.26 AA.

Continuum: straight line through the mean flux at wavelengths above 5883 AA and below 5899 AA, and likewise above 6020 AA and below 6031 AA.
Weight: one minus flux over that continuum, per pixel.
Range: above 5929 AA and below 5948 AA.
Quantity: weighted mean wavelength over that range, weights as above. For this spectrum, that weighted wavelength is 5938.0 AA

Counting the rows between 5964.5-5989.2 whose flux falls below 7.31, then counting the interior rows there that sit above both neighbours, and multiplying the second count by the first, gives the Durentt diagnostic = 18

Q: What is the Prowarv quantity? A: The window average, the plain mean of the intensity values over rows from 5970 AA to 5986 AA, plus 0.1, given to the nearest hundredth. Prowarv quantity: 7.18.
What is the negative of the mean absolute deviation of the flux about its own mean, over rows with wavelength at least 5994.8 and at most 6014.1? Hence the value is -0.163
